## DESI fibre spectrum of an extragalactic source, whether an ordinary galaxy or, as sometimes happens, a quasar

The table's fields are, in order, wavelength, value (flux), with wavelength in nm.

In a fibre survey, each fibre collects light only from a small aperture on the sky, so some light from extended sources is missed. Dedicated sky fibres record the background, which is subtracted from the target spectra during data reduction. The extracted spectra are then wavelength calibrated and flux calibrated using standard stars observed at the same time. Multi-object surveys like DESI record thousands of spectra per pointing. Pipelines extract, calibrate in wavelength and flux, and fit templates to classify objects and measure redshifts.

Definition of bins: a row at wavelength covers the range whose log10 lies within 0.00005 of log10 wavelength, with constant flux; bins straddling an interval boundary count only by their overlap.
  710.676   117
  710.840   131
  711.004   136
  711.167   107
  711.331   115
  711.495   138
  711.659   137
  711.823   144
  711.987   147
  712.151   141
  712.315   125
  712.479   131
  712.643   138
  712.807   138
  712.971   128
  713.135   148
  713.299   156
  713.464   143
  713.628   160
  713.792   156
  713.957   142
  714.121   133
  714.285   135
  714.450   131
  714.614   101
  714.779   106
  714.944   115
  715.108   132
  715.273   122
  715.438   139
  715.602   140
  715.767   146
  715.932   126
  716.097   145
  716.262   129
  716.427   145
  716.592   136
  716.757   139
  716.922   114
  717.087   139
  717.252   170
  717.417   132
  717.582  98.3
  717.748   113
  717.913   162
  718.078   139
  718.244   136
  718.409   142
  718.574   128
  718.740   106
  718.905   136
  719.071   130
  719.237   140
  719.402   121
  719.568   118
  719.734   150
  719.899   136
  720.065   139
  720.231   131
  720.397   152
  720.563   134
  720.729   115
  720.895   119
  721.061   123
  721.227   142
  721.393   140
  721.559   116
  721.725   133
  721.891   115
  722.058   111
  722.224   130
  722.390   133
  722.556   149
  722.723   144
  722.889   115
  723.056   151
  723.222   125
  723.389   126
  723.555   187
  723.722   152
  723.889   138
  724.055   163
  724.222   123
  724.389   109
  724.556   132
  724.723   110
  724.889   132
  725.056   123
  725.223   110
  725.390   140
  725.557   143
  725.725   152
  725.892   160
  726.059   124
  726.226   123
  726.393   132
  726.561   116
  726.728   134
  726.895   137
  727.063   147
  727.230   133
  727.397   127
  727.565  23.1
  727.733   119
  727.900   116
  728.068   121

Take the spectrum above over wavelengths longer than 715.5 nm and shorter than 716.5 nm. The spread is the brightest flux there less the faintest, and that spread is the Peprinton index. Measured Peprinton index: 20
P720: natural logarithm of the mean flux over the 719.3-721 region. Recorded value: 4.88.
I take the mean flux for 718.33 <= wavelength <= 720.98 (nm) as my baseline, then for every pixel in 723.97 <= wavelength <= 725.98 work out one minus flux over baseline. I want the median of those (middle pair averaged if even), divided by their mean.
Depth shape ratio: 0.5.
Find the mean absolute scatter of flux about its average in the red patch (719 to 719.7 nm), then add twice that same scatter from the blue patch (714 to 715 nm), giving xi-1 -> 33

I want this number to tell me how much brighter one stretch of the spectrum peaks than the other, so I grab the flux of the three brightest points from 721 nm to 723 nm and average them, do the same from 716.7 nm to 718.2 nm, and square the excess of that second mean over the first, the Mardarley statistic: 144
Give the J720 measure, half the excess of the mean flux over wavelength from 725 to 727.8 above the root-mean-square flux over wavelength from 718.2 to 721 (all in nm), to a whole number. -3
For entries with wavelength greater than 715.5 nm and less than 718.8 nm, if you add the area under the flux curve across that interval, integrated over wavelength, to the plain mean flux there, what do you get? 578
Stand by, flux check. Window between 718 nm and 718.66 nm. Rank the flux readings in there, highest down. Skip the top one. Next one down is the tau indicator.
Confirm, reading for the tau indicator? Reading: 139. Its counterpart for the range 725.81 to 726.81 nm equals 134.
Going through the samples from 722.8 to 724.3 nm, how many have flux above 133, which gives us 5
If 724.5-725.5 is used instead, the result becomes 1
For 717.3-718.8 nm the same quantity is 4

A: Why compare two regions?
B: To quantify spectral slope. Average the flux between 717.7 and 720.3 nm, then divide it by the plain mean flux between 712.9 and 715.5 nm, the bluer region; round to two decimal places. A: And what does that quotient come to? 0.99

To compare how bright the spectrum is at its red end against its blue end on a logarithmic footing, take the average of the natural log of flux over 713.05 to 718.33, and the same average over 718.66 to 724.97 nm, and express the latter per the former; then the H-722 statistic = 0.996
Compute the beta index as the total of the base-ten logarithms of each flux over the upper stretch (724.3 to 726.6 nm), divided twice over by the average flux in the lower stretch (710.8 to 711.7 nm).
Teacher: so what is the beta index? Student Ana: 0.0018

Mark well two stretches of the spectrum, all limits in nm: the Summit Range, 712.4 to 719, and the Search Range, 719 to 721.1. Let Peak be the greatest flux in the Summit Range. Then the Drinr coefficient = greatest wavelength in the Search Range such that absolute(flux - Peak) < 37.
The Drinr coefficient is 720.563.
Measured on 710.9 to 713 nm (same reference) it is 712.807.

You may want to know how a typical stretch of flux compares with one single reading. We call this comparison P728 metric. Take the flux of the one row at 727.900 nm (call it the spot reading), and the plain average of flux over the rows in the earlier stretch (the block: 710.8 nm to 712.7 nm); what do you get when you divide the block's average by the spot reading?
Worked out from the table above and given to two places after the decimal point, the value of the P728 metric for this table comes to 1.14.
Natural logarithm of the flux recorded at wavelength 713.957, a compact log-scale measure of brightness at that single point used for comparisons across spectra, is 4.96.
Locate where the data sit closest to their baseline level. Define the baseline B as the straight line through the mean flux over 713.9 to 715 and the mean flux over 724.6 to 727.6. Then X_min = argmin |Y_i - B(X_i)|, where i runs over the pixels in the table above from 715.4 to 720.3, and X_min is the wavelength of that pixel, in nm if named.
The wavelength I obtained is 715.932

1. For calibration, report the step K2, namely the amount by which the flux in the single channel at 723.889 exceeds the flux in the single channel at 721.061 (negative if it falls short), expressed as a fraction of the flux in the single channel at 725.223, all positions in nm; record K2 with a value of 0.14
